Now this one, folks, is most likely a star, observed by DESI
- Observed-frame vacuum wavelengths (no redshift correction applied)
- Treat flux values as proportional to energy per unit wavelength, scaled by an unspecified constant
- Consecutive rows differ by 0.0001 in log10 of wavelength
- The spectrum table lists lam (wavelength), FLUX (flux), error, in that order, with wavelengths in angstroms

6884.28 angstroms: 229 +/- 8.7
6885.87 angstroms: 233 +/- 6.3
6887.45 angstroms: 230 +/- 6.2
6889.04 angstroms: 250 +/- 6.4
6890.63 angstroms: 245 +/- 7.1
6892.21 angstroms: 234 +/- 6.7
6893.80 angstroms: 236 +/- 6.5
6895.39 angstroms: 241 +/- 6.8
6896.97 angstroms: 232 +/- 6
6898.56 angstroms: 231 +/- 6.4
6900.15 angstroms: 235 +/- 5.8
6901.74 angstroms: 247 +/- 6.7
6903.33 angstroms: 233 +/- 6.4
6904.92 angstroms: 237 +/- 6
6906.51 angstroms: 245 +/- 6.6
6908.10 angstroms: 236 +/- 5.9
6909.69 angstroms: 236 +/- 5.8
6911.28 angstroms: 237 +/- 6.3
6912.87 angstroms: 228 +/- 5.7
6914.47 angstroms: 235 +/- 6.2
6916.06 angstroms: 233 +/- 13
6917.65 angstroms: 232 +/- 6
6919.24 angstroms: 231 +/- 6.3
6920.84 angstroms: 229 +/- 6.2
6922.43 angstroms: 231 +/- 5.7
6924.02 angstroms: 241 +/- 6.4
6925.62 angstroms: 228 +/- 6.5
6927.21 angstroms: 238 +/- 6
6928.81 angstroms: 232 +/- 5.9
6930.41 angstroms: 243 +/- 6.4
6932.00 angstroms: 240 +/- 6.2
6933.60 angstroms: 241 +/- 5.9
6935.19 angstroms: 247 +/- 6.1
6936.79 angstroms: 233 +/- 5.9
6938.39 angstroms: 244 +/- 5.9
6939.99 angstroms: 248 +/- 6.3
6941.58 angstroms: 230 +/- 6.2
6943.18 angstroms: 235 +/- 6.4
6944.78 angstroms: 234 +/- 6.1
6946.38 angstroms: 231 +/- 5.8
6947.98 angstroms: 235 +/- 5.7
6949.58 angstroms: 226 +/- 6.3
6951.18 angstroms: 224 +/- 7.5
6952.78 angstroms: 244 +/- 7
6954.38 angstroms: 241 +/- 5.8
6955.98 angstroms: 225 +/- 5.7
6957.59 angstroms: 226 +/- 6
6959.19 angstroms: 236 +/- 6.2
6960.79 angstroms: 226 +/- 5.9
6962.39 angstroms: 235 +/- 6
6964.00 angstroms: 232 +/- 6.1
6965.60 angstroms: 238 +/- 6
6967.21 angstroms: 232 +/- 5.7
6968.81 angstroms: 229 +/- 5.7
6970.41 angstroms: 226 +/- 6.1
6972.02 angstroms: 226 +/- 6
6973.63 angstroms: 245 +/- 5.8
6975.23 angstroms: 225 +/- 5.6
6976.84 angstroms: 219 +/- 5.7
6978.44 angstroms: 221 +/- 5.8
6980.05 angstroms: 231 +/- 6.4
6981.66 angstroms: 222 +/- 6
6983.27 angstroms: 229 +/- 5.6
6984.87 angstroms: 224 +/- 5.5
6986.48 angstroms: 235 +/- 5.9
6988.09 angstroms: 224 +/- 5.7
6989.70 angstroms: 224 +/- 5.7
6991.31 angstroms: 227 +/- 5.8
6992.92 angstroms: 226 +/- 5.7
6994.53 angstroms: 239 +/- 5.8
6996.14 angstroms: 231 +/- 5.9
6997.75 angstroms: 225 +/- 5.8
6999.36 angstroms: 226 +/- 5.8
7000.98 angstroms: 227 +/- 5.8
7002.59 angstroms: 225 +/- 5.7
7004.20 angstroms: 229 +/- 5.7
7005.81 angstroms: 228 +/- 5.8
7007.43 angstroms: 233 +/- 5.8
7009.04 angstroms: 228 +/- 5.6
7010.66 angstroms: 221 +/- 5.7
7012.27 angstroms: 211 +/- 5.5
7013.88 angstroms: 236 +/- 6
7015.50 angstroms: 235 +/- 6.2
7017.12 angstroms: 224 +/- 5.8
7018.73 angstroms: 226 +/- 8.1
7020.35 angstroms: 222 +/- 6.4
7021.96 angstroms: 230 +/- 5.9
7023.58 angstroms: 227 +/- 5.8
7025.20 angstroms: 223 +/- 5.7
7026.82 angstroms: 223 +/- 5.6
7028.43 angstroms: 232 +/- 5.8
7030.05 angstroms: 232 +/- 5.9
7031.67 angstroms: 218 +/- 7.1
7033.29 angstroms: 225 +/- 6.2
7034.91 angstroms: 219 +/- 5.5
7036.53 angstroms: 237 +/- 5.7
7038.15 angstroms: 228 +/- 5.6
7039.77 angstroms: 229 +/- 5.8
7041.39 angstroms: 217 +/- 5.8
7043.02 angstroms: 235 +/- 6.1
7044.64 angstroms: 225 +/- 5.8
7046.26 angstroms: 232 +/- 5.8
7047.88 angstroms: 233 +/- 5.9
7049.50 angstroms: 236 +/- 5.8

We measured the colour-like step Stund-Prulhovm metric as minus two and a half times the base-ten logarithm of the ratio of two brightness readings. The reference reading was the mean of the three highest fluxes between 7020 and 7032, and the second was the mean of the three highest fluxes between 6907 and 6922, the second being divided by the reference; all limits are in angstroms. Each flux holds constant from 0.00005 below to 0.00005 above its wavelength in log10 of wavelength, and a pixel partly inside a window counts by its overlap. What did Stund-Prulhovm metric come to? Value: -0.023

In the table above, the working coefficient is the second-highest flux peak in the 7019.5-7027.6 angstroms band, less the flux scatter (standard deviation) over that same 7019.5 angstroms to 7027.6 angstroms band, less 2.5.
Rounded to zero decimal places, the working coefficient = 221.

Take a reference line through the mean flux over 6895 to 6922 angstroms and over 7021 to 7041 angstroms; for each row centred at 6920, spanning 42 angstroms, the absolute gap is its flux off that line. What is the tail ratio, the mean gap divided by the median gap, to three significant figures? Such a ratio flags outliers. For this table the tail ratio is 1.38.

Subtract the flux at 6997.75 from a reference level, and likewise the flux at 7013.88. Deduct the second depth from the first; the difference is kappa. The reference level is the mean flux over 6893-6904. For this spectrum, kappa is 11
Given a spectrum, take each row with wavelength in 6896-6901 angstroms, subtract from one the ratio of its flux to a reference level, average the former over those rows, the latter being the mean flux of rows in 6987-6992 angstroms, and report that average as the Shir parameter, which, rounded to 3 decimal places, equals -0.034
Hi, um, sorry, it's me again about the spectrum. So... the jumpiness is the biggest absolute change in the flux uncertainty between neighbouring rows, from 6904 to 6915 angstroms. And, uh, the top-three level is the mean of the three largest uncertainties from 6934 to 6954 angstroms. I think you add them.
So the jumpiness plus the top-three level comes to 7.7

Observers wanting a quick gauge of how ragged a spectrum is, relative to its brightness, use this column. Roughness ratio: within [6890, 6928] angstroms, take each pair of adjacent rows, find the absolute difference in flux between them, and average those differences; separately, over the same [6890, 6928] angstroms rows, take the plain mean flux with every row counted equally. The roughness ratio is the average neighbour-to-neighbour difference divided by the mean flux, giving 0.0253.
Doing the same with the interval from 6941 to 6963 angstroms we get 0.0308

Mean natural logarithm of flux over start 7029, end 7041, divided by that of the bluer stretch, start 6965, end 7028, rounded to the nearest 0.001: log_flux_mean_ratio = 0.999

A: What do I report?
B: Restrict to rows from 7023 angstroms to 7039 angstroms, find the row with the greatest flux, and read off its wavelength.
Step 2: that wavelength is 7036.53 angstroms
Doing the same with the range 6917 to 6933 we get 6930.41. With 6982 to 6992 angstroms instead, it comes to 6986.48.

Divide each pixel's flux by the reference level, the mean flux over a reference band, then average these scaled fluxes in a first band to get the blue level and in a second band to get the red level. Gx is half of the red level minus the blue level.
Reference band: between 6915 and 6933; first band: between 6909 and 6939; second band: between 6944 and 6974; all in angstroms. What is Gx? -0.008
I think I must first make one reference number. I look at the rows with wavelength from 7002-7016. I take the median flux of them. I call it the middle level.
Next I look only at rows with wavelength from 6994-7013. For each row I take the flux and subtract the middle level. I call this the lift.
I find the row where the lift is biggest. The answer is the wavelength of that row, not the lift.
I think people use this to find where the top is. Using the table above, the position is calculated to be 6994.53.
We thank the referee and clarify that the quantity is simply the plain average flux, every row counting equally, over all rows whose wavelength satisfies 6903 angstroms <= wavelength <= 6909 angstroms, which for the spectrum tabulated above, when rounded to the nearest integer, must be 238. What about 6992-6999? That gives 230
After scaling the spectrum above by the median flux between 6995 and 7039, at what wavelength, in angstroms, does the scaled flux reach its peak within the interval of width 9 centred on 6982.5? 6986.48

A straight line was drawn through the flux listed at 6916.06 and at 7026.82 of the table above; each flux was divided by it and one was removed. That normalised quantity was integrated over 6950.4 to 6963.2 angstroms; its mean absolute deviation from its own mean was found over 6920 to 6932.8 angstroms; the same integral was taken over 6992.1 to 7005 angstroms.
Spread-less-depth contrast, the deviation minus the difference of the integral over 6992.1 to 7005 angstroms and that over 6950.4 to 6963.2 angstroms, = 0.01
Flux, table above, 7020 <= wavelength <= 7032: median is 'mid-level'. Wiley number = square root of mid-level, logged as 15.0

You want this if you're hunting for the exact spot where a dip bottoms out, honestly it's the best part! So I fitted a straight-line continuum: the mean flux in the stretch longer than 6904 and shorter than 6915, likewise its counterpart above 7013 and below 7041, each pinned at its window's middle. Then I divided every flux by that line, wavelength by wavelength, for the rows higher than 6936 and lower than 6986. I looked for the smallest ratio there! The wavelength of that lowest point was 6976.84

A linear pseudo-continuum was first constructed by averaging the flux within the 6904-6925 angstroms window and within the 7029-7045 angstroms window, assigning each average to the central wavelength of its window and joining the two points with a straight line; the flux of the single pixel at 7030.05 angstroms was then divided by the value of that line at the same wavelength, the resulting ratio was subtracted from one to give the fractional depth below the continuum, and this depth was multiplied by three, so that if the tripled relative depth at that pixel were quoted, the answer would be -0.07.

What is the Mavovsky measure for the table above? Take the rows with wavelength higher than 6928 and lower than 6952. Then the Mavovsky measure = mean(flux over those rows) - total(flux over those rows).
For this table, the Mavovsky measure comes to -3307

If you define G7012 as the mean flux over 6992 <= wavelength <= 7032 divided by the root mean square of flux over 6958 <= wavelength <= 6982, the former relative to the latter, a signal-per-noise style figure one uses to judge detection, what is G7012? 0.989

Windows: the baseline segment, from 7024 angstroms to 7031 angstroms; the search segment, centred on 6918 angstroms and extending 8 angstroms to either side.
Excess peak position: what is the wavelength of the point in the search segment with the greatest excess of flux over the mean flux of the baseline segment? 6924.02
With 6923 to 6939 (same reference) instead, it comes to 6935.19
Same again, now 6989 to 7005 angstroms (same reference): 6994.53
